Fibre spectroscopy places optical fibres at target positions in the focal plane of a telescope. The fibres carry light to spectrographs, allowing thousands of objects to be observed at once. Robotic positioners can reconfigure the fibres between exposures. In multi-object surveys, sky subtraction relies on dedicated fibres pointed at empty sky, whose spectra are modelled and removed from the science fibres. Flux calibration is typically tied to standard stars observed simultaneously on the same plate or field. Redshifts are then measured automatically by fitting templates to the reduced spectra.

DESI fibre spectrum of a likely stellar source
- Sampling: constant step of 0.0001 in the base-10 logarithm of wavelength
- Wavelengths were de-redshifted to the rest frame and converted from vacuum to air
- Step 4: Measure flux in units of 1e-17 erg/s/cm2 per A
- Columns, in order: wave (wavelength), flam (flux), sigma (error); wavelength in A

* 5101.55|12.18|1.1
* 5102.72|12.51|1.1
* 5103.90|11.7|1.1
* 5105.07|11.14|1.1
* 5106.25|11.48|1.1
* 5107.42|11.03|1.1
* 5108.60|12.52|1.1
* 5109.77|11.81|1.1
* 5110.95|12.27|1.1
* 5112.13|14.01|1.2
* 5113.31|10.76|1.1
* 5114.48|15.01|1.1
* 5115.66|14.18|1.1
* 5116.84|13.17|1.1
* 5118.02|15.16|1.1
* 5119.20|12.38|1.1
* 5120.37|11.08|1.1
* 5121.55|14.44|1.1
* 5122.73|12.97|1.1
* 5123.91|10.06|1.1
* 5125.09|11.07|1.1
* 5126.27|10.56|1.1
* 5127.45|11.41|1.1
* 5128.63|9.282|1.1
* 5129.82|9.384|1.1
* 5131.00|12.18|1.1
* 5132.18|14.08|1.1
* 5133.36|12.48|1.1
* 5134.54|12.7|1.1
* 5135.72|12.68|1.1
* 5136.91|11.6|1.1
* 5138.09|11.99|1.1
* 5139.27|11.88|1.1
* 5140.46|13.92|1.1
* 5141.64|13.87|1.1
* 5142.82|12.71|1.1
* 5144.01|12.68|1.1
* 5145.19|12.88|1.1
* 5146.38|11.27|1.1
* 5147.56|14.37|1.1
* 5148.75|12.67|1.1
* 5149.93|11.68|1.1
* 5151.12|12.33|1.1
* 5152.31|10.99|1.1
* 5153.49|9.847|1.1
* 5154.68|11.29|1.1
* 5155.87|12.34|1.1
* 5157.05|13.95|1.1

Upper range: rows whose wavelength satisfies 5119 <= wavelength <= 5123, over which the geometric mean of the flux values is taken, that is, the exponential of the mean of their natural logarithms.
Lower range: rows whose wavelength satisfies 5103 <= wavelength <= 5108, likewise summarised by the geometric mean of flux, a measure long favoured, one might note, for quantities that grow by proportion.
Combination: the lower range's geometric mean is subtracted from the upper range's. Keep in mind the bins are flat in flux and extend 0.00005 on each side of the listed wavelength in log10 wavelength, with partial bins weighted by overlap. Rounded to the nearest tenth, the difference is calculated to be 1.3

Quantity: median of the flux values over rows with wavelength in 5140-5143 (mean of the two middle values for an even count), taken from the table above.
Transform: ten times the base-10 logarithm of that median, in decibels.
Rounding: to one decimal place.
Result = 11.4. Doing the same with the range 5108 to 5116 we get 11.0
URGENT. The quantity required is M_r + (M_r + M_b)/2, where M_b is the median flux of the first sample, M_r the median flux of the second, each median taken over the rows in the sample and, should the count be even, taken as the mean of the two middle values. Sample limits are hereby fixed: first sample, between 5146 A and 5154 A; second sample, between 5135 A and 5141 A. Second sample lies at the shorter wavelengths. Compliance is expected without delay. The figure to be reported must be 23.8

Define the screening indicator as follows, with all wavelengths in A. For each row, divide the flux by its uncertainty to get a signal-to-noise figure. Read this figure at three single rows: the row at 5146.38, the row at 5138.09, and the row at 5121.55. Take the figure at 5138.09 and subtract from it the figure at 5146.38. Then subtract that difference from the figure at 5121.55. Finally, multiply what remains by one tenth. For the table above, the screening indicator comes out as 1.25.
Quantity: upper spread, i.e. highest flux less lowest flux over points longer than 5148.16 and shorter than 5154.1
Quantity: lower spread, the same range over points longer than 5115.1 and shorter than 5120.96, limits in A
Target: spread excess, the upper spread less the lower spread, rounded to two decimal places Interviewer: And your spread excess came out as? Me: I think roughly -1.26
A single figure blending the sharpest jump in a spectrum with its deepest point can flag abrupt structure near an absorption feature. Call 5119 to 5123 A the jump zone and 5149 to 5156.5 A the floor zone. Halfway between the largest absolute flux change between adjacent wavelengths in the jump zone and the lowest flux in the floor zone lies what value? 6.60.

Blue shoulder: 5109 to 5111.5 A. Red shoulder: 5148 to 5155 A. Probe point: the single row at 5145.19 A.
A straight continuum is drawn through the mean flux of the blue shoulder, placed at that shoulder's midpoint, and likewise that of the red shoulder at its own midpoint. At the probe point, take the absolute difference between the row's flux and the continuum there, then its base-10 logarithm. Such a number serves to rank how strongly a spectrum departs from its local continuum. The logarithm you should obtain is 0.1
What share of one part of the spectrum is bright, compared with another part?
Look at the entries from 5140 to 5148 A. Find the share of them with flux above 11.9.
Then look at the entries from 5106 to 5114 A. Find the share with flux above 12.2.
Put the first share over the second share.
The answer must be 2.00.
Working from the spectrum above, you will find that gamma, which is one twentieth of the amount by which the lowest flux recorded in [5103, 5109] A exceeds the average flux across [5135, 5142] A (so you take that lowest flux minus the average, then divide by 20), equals -0.08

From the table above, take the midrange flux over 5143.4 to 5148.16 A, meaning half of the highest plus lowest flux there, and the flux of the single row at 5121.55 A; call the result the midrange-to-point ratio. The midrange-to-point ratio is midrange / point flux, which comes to 0.89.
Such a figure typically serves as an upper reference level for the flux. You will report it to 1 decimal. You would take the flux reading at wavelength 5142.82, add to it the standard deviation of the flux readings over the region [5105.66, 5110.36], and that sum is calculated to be 13.3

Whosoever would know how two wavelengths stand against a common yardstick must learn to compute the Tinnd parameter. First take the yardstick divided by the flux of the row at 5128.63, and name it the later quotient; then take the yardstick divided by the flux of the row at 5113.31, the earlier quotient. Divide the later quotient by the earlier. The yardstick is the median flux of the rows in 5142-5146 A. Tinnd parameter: 1.16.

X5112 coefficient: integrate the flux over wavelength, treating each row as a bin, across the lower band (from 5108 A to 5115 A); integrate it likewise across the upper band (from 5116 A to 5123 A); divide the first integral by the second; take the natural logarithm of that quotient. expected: -0.04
